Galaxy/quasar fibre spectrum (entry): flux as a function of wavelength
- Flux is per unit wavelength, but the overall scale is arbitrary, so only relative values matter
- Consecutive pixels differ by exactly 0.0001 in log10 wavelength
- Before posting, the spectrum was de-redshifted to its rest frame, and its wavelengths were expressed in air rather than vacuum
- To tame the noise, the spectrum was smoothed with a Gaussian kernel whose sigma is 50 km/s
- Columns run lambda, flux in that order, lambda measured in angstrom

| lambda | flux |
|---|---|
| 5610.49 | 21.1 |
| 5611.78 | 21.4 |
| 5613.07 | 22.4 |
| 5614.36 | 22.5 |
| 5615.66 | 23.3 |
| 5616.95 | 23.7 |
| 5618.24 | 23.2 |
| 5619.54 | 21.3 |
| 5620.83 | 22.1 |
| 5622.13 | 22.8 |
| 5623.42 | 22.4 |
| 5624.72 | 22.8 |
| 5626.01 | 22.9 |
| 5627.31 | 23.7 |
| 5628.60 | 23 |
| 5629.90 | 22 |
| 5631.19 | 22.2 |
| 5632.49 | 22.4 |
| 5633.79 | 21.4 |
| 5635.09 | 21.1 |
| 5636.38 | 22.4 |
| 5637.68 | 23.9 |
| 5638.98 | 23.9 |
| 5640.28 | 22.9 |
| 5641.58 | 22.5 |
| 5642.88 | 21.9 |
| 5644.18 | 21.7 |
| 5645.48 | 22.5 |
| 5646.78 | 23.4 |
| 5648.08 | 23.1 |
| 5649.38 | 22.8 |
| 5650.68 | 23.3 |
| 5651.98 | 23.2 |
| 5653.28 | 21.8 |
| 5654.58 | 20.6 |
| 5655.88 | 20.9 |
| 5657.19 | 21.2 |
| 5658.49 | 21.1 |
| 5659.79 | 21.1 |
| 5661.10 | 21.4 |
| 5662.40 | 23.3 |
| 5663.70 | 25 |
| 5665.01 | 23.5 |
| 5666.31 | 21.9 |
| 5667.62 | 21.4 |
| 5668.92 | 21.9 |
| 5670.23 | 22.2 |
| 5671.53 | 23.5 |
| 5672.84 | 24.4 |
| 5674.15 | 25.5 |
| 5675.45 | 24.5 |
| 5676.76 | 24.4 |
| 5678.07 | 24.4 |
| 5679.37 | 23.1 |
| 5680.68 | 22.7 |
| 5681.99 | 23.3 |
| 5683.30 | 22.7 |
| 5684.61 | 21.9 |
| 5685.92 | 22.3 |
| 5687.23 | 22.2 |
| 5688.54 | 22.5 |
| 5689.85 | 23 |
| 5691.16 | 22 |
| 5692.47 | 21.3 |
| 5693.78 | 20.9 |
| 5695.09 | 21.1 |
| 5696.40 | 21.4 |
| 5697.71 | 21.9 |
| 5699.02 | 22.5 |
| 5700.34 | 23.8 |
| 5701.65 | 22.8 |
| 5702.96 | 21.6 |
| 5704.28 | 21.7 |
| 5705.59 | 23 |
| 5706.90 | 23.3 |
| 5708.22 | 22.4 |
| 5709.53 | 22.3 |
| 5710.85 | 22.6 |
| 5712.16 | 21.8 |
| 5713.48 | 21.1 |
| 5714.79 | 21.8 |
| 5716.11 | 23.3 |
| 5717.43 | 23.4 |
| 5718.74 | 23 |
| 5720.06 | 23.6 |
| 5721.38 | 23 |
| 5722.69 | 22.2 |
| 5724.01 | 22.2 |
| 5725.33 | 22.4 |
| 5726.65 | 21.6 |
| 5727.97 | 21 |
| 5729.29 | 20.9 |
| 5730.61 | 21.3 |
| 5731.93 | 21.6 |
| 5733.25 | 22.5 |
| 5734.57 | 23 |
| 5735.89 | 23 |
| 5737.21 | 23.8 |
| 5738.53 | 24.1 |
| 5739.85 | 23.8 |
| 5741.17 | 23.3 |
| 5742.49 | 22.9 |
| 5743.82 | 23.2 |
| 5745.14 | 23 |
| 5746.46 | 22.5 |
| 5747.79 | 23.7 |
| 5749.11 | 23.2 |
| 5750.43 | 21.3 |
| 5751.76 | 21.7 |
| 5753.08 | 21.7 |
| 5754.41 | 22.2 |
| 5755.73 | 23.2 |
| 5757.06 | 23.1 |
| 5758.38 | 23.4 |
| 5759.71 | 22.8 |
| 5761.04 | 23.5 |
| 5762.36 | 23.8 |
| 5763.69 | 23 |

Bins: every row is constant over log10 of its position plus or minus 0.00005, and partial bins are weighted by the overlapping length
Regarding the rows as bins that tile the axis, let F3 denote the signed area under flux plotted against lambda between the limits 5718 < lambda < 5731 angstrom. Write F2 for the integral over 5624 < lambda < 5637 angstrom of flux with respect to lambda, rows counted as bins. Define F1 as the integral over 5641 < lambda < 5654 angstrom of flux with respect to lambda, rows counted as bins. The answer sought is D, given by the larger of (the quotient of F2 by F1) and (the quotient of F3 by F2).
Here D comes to 0.99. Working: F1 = 294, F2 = 291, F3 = 288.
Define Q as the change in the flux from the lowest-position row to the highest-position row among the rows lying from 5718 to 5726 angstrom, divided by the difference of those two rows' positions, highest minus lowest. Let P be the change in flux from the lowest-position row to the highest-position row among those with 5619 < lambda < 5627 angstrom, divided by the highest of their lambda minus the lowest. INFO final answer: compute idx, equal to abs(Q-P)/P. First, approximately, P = 0.25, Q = -0.09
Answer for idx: 1.4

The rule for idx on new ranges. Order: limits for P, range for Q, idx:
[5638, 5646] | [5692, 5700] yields -1.9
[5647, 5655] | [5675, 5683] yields -0.5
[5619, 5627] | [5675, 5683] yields 1.7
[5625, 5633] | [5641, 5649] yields -2.2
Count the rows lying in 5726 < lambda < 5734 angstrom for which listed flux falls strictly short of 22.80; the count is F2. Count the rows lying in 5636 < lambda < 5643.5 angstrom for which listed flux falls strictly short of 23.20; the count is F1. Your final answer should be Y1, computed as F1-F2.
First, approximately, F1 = 4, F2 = 6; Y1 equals -2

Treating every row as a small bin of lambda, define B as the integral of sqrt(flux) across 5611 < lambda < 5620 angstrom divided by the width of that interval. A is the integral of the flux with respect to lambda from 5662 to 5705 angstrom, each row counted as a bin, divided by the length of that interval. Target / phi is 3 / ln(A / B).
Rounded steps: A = 22.7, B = 4.75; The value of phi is 1.92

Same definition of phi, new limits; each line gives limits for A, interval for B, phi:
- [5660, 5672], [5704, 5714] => 1.92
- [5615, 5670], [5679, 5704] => 1.92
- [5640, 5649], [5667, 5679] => 1.95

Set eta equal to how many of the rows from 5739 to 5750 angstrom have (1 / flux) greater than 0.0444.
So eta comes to 1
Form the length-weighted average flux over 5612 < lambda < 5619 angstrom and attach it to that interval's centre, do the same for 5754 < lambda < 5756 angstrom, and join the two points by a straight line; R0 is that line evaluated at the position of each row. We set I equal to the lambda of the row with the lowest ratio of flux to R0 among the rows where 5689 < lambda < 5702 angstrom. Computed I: 5693.78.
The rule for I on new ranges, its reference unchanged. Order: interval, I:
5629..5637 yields 5635.09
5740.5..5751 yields 5750.43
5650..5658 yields 5654.58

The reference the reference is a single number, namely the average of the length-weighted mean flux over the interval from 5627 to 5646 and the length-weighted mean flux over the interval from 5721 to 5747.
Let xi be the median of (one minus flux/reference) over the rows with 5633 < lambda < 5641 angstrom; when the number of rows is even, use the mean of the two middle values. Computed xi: -0.0057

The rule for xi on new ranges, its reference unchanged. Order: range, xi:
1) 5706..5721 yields -0.0035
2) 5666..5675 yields 0.0143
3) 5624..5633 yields -0.0123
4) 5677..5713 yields 0.0054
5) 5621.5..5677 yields 0.0010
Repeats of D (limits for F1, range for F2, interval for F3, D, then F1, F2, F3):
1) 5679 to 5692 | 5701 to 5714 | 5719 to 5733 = 1.06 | 293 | 289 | 308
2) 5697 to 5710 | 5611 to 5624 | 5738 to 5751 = 1.03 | 293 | 293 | 300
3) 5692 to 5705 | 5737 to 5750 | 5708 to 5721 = 1.06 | 285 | 303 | 293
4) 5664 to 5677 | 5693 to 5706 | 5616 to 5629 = 1.03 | 303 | 287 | 296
